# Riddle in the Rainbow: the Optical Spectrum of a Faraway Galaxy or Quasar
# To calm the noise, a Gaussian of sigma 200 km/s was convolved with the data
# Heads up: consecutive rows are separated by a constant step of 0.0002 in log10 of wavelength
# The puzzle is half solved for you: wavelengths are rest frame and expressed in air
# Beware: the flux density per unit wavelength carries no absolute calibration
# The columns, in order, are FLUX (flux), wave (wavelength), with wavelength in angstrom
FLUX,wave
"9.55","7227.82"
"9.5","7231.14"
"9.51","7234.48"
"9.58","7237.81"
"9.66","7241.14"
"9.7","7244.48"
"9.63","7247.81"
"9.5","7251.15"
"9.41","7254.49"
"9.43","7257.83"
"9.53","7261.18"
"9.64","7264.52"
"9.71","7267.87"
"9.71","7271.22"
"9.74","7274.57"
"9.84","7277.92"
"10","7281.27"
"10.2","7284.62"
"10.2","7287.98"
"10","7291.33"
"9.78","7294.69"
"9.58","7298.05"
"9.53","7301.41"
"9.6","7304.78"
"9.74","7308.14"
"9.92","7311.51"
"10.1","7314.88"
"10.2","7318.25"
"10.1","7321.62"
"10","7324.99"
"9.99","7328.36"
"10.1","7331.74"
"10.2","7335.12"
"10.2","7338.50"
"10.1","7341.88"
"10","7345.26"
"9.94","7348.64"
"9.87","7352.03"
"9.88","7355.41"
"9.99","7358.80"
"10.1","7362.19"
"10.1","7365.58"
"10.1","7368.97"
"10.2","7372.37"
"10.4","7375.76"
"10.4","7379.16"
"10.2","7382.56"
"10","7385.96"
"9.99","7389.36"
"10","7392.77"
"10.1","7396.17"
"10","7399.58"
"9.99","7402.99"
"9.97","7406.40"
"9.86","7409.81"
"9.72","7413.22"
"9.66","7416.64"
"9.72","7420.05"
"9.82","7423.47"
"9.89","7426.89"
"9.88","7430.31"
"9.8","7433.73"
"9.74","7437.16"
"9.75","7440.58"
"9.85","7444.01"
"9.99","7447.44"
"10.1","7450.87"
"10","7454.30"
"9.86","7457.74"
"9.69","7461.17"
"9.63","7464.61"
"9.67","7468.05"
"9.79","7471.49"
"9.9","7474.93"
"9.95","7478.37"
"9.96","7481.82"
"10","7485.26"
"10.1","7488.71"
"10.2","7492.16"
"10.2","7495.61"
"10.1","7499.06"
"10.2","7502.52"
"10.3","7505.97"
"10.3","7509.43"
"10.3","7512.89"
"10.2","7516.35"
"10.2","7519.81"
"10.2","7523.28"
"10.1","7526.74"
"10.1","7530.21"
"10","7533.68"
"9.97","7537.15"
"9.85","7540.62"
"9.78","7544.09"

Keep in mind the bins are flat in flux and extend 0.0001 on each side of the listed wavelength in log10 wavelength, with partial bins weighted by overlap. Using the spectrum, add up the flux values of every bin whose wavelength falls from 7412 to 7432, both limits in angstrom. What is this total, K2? 58.7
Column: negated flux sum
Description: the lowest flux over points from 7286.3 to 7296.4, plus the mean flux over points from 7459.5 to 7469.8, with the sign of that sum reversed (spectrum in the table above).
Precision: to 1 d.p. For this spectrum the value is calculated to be -19.4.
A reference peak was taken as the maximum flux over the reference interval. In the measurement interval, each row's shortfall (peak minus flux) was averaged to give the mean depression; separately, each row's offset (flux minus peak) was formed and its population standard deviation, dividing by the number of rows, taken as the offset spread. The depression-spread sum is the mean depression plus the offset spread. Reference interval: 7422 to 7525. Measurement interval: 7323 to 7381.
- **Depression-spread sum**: 0.36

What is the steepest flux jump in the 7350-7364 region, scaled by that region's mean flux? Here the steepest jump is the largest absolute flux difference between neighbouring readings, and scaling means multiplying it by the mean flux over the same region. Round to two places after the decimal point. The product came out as 1.10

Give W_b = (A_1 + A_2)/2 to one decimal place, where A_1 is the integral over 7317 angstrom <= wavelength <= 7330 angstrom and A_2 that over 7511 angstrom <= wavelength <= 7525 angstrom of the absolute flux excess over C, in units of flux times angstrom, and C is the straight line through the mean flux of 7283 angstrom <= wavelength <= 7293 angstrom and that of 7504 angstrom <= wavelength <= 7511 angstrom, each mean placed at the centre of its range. 1.3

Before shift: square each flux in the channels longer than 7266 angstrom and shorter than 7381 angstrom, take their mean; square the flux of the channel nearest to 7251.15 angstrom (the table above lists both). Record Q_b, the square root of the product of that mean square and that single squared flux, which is 94.9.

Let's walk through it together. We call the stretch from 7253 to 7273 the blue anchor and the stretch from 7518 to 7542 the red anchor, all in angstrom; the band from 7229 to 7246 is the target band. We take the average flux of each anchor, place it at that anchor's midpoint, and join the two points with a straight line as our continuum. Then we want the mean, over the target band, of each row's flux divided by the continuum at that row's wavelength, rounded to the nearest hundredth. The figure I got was 1.01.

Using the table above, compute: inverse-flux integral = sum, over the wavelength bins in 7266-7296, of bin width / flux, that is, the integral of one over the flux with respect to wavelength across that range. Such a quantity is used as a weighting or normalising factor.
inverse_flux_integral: 3.0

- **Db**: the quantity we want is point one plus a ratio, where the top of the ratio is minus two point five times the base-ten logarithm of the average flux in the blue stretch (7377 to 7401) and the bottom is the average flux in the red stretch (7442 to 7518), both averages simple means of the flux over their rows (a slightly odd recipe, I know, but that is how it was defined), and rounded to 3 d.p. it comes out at -0.151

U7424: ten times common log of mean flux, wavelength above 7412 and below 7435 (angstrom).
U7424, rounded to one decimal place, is 9.9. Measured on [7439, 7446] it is 9.9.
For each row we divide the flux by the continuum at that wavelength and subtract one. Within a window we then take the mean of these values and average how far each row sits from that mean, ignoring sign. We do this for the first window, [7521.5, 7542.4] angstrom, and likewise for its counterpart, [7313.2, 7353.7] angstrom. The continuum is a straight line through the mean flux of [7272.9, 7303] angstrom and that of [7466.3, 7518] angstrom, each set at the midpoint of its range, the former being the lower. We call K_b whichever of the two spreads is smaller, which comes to 0.0095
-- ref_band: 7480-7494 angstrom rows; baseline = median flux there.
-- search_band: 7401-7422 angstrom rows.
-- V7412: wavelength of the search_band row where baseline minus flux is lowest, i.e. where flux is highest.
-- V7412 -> 7402.99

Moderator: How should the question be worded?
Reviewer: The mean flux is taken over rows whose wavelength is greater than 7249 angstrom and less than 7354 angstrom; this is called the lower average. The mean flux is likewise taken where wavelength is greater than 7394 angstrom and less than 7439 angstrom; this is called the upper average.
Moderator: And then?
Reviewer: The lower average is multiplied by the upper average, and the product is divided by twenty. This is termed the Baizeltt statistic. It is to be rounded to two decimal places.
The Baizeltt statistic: 4.86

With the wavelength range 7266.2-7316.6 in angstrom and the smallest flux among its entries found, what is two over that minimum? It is 0.210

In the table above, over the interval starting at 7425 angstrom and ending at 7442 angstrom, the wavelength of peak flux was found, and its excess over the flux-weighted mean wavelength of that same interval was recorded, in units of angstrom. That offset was -6.8 angstrom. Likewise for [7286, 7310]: -10.0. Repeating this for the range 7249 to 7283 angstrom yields 14.9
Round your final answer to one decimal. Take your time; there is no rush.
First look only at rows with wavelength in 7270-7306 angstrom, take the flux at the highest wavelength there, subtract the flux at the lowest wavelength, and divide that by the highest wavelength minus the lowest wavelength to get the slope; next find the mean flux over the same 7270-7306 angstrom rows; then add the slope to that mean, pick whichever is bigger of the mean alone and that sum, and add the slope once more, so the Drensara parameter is 9.8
